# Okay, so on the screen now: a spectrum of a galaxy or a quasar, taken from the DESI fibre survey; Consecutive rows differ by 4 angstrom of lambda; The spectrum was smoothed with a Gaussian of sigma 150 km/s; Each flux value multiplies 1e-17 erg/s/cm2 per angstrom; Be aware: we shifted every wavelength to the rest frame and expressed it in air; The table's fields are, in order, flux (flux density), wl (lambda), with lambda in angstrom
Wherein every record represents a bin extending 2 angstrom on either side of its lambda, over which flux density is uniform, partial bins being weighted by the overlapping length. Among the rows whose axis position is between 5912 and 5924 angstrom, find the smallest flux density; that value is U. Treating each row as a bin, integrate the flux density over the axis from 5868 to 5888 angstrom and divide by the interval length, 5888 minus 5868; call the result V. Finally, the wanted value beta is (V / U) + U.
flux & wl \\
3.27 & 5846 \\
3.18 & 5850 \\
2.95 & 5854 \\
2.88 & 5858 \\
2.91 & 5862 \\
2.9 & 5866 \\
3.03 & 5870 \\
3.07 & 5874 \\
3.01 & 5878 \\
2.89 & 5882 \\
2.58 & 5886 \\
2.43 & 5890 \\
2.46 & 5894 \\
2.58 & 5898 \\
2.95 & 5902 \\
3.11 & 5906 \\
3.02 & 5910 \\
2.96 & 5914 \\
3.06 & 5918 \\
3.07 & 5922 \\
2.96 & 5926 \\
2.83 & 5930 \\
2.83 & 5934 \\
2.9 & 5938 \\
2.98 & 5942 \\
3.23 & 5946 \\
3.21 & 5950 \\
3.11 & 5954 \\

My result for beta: 3.95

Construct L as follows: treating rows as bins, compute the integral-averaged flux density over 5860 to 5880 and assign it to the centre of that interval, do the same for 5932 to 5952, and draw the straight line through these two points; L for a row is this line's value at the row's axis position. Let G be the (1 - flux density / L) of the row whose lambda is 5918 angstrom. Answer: -0.02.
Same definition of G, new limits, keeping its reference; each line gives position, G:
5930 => 0.06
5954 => -0.02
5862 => 0.02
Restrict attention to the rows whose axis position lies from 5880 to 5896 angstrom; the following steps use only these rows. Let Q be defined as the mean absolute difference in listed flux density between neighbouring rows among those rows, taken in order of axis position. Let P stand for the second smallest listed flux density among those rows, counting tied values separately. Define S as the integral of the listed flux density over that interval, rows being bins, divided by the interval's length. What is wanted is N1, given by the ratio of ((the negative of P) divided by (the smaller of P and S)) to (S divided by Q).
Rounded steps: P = 2.46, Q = 0.16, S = 2.59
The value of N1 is -0.063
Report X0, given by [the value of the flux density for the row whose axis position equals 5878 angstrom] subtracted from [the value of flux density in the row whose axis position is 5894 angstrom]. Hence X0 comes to -0.55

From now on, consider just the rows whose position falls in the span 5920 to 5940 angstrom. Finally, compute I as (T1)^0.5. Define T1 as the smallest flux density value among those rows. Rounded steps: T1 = 2.83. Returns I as 1.68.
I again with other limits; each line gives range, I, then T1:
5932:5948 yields 1.68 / 2.83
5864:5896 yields 1.56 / 2.43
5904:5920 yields 1.72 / 2.96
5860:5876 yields 1.70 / 2.9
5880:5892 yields 1.56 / 2.43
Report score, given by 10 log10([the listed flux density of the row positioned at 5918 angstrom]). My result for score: 4.86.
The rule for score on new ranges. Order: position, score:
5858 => 4.59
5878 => 4.79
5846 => 5.15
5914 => 4.71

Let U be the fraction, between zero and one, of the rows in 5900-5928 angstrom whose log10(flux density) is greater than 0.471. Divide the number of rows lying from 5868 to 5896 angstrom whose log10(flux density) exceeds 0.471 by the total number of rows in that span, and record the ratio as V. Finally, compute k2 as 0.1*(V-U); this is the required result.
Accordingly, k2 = -0.04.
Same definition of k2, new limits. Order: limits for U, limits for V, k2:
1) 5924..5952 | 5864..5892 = -0.01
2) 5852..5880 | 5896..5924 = 0.03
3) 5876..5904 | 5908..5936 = 0.06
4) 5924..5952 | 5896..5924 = 0.01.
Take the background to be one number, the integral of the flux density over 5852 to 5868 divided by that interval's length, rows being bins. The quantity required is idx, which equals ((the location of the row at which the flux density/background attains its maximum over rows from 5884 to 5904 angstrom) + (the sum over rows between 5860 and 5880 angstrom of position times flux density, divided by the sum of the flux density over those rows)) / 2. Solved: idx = 5886.0 angstrom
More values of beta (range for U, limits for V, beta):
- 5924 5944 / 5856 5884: 3.87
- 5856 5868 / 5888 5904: 3.78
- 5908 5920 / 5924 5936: 3.93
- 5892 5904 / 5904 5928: 3.69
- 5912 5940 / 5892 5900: 3.72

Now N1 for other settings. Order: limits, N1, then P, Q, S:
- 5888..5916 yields -0.050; 2.46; 0.14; 2.79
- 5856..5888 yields -0.034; 2.88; 0.10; 2.91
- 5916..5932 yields -0.028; 2.96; 0.08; 2.98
